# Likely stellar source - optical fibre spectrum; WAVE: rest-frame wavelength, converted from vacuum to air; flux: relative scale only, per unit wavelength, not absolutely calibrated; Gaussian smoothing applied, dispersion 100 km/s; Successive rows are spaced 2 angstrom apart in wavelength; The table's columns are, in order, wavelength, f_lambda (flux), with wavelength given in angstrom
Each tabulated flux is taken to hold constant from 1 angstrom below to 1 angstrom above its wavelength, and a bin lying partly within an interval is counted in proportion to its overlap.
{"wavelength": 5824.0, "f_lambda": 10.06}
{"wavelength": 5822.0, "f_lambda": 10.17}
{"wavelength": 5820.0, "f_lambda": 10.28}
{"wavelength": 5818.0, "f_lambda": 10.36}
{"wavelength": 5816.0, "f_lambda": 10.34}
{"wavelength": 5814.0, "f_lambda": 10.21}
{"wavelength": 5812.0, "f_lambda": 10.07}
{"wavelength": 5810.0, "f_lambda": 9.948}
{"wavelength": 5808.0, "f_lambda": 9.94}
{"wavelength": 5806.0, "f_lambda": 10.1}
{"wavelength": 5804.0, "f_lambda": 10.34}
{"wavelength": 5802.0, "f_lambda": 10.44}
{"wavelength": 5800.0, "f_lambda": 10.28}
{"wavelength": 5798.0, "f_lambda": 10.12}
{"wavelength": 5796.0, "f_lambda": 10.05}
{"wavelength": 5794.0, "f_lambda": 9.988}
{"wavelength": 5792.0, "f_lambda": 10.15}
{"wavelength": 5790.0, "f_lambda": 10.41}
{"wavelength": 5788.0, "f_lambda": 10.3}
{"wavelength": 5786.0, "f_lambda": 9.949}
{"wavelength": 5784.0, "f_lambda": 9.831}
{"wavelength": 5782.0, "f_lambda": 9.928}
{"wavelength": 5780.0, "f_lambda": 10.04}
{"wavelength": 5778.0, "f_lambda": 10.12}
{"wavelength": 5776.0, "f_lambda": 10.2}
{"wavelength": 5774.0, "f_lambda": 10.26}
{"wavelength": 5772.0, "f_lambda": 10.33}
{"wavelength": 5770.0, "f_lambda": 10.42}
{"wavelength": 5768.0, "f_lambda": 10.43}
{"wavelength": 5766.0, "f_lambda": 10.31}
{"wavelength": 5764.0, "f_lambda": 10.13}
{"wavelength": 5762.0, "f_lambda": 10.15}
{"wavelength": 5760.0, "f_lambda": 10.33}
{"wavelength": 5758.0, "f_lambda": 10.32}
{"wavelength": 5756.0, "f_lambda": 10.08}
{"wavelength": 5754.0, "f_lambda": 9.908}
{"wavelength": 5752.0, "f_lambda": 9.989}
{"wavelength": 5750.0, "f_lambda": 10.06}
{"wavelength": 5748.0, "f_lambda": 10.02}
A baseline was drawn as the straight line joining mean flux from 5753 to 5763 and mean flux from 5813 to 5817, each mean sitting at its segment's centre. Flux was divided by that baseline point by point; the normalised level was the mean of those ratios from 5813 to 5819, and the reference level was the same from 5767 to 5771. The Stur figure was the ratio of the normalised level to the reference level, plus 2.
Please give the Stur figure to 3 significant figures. 2.98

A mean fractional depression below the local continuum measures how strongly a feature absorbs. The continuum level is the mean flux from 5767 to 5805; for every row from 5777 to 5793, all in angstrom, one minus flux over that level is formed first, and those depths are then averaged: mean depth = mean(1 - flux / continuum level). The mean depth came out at 0.010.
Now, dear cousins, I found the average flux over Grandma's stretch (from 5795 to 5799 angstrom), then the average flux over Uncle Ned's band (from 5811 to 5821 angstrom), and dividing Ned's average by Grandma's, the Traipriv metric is 1.02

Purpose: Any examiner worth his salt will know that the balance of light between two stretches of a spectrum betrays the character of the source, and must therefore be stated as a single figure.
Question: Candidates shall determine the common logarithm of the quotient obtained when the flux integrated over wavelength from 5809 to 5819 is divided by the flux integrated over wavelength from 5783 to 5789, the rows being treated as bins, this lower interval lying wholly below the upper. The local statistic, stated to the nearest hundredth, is 0.23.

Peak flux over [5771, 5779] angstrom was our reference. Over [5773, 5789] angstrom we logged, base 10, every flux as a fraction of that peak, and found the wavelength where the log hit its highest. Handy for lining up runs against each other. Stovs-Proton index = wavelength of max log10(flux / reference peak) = 5788.0 angstrom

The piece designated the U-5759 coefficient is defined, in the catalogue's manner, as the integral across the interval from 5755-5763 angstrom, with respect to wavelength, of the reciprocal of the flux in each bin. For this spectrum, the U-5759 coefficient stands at 0.78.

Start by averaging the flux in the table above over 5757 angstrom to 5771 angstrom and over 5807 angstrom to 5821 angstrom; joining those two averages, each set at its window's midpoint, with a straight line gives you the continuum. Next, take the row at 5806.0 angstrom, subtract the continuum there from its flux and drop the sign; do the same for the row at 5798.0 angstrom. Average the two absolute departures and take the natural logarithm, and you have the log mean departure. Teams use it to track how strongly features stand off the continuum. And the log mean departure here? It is -2.4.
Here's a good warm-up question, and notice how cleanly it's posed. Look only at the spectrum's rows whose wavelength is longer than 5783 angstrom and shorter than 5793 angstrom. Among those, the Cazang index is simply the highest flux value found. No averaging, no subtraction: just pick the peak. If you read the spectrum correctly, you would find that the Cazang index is 10.41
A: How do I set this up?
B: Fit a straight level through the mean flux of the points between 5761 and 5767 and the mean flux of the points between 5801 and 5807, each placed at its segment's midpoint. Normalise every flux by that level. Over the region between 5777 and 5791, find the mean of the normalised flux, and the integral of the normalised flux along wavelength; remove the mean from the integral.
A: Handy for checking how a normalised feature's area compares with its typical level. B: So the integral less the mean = 12.79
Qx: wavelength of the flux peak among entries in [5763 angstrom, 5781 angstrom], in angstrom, 5768.0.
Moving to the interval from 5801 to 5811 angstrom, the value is 5802.0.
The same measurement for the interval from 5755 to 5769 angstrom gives 5768.0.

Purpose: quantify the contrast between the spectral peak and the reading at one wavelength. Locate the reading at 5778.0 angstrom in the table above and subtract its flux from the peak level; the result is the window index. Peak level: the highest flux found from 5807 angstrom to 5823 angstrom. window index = 0.24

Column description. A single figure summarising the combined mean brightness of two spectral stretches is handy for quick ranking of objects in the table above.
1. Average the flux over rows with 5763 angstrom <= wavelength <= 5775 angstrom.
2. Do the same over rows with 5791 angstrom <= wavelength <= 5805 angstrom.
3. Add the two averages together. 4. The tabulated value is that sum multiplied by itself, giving 421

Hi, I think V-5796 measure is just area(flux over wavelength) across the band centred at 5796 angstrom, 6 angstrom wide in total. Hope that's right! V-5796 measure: 60.3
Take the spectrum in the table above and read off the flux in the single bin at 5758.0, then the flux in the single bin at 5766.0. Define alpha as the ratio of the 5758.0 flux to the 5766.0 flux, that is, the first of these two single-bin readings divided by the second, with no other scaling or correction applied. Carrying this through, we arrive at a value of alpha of 1.00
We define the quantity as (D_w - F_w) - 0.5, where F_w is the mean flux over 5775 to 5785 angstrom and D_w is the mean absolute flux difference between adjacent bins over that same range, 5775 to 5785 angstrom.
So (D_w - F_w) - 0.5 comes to -10.4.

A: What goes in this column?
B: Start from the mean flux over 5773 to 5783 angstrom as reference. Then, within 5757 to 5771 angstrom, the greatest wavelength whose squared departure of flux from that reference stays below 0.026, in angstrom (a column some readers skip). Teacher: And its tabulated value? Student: 5764.0 angstrom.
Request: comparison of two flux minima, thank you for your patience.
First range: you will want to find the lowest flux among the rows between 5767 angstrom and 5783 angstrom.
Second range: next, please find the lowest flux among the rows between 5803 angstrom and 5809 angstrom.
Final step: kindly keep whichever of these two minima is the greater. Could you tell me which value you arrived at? 9.9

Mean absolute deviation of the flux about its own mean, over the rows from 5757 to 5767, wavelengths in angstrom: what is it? 0.086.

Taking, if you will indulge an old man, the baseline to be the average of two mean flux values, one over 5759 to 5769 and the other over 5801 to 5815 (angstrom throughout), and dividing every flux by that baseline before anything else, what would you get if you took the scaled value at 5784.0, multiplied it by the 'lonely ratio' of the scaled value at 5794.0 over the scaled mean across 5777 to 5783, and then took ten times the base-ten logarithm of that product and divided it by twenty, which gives -0.0091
